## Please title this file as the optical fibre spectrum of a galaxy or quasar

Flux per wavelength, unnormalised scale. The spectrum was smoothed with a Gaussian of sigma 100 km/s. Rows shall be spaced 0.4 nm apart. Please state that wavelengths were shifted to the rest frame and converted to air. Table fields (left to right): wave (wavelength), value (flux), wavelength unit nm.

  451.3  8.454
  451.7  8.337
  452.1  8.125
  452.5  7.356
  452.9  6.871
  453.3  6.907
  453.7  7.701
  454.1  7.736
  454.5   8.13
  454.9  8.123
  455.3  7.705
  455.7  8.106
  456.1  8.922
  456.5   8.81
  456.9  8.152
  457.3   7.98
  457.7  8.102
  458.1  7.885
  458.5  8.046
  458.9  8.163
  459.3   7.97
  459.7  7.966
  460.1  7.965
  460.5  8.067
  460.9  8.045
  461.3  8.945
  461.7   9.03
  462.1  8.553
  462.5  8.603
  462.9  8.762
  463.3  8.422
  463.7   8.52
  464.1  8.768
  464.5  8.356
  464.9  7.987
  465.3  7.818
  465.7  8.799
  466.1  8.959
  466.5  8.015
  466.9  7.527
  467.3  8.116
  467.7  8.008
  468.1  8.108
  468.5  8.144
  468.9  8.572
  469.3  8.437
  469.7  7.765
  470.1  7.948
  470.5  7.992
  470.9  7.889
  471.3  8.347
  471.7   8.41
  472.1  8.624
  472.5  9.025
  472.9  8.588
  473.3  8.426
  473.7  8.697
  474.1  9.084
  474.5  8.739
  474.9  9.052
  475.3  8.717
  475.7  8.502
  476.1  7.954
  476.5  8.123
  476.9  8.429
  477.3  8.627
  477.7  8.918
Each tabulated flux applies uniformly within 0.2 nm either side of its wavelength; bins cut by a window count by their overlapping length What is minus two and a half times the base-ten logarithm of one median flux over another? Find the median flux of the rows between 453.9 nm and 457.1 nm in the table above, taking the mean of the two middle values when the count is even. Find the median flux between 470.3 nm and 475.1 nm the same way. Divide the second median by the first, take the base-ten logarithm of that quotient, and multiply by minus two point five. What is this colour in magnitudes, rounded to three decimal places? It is -0.062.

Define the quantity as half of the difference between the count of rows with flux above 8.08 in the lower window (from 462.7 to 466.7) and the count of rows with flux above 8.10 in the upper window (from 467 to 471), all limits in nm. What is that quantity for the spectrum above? 1.0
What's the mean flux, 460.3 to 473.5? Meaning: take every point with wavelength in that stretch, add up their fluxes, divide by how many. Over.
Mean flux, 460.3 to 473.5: 8.35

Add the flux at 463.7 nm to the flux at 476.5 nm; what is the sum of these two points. 16.6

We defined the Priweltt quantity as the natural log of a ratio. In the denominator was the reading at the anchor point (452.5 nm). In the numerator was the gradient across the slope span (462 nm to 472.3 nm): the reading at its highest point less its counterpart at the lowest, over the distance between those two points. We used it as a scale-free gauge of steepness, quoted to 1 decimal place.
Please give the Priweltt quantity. -6.9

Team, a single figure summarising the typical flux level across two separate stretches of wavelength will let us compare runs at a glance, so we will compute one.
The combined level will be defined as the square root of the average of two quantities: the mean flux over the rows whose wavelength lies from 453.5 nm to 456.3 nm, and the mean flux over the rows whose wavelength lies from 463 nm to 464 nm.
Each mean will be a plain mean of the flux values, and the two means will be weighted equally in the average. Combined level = 2.88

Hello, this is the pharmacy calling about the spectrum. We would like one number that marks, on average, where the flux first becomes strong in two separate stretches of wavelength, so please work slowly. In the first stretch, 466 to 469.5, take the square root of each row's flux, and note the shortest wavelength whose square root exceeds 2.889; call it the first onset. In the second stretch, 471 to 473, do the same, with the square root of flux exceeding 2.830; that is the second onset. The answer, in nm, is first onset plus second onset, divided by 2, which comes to 468.70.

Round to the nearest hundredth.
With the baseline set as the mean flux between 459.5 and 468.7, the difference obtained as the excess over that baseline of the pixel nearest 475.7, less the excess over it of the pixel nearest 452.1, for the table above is 0.38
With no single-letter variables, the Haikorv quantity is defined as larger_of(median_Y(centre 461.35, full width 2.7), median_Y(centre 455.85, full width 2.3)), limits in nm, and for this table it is 8.55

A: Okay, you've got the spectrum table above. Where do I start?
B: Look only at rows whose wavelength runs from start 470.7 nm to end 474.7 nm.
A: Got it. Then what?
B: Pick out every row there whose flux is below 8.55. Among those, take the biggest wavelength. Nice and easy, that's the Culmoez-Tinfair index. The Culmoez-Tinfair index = 473.3 nm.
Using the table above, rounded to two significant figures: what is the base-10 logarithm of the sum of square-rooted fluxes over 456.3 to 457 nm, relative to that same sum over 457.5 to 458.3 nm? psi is 0.013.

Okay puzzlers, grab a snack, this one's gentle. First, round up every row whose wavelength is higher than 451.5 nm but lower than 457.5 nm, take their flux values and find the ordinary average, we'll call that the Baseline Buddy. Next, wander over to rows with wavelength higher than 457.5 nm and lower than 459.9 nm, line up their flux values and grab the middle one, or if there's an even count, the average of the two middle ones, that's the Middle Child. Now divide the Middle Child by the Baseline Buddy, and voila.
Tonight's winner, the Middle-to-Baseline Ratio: 1.01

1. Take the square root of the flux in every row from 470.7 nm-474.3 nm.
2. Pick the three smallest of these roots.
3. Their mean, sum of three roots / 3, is 2.87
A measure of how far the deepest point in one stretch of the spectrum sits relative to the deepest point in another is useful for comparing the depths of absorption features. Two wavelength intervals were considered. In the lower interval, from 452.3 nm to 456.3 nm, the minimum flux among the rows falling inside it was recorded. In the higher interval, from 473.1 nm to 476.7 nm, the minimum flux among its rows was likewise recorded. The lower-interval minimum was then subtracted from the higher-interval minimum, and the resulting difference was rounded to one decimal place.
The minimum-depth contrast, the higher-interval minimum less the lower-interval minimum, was 1.1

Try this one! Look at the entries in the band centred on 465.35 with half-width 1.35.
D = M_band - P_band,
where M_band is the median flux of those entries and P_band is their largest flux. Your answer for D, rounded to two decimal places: -0.60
